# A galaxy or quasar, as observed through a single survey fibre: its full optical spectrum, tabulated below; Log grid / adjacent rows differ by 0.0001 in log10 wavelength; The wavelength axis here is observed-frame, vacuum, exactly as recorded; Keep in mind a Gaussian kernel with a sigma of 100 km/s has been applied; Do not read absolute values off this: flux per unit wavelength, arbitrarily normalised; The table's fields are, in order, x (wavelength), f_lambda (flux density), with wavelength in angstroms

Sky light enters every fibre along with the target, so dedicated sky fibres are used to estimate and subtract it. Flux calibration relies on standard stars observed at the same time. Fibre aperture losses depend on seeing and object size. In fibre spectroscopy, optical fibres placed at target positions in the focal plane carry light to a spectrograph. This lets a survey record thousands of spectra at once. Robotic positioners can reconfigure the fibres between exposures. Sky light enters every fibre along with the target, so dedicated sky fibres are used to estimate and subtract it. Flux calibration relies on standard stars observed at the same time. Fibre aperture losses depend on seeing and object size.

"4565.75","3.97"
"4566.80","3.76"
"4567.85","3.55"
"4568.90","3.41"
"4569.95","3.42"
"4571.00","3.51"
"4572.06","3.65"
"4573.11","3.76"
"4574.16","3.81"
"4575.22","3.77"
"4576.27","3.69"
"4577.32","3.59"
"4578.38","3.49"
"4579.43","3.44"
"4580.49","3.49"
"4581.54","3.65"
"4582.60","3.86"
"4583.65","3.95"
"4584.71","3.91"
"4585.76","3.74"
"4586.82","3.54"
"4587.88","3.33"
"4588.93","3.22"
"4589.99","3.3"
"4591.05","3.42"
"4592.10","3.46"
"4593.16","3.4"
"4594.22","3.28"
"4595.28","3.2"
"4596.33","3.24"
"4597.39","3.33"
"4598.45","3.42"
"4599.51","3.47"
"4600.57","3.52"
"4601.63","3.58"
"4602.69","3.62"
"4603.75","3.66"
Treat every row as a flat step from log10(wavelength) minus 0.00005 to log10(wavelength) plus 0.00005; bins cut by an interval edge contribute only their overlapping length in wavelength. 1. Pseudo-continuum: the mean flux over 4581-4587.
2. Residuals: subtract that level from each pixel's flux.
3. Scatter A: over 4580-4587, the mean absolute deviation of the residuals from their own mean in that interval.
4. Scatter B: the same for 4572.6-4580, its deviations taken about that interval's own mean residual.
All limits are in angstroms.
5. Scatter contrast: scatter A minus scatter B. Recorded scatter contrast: 0.027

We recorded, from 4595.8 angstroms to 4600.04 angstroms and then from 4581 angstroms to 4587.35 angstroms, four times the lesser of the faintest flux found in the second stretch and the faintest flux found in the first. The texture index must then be 13.0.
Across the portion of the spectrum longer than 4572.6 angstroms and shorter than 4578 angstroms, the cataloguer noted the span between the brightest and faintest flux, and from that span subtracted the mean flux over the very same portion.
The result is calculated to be -3.50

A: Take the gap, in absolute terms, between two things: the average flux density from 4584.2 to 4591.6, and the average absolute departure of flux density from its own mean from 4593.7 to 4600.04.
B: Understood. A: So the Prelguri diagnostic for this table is 3.41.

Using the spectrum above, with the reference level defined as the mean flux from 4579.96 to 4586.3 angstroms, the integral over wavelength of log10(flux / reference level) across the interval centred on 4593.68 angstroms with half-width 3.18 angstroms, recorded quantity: -0.34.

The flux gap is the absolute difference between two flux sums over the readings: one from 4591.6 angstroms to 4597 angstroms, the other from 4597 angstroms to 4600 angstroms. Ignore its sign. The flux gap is 6.4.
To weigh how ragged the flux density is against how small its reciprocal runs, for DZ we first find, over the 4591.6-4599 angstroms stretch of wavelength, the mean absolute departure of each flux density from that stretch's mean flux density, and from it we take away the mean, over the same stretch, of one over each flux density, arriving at -0.220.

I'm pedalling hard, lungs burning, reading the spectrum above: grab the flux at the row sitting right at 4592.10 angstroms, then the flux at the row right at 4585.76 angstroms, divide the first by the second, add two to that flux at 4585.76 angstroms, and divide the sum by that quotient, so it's 6.20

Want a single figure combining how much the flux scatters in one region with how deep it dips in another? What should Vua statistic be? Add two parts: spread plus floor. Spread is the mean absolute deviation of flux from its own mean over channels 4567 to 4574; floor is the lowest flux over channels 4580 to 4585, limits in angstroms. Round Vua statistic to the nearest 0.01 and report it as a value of 3.59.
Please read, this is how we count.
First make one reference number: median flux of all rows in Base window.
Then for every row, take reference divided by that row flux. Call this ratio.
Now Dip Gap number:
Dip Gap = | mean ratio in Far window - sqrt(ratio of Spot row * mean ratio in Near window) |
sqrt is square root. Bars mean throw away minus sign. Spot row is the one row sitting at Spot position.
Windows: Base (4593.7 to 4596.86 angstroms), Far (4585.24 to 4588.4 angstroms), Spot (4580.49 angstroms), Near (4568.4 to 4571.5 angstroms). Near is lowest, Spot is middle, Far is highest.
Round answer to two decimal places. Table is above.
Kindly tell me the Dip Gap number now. 0.02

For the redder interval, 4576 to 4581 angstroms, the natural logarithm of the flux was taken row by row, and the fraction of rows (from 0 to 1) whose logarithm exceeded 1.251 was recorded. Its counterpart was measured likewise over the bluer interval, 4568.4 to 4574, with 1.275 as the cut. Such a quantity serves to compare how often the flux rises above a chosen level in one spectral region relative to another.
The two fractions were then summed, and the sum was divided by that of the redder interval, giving 2.00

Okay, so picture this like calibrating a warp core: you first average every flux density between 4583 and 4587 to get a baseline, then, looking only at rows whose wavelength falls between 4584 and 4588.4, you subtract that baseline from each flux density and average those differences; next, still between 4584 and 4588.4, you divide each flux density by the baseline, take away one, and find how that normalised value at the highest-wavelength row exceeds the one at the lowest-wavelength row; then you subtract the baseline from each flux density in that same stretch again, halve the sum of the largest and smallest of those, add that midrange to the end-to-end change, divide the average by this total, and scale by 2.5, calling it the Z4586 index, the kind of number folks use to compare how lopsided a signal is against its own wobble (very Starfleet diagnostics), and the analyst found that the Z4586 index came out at 1.2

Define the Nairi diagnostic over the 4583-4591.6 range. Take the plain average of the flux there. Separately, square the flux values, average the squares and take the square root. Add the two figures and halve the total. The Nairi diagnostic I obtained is 3.56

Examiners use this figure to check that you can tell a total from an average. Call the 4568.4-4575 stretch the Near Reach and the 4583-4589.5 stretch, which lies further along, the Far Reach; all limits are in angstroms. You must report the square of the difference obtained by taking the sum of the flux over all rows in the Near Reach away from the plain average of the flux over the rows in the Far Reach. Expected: 322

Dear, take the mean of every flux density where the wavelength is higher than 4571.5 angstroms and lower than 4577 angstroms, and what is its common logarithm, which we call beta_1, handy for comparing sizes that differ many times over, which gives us 0.572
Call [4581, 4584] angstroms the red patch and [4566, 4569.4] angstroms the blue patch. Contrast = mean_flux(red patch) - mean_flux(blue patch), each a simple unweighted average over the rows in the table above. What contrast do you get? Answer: 0.2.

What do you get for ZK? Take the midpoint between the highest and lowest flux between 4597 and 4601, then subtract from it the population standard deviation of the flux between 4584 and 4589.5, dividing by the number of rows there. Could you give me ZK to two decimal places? 3.17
